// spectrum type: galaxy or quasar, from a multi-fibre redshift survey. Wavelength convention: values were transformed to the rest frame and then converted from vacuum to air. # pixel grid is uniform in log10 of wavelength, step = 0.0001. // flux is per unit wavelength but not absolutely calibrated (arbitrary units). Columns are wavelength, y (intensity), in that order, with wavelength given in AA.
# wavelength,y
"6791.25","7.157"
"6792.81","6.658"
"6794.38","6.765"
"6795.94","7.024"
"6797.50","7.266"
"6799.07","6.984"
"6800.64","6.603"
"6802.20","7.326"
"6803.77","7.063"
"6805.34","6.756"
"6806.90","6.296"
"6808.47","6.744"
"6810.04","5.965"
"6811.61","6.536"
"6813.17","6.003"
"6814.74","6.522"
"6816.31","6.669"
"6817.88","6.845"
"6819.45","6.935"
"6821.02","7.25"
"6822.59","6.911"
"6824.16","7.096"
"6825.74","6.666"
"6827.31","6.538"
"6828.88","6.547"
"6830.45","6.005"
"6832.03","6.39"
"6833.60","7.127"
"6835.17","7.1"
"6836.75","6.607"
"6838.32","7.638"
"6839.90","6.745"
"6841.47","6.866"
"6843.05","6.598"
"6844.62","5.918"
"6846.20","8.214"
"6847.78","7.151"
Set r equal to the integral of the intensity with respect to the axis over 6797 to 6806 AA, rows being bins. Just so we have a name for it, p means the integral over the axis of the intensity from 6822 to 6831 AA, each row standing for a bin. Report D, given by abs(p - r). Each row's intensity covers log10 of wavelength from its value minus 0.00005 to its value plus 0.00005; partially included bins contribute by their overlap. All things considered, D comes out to 3.2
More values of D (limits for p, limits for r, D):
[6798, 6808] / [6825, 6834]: 9.7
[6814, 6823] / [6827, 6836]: 2.1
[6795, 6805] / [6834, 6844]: 1.1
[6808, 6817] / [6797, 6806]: 5.3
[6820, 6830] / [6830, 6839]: 6.6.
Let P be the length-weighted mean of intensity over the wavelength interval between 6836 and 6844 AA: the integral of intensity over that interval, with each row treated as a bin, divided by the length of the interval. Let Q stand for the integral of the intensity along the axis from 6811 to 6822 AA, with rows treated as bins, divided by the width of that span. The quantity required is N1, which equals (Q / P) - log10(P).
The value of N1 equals 0.14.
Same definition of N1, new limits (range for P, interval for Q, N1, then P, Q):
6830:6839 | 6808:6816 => 0.10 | 6.83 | 6.36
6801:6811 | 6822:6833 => 0.16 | 6.69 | 6.59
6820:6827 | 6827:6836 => 0.11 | 6.94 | 6.62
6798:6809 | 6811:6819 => 0.12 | 6.83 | 6.54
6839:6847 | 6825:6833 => 0.10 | 6.87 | 6.45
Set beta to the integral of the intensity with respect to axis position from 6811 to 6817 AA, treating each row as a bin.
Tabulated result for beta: 38.6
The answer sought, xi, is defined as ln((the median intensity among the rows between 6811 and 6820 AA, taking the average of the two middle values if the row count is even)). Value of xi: 1.89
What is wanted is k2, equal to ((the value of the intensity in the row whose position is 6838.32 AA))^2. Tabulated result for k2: 58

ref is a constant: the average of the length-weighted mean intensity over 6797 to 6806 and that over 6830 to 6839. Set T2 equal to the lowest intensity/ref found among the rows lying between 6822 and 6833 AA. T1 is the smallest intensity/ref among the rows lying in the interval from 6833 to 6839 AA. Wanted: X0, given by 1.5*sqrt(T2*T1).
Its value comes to 1.37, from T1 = 0.956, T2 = 0.869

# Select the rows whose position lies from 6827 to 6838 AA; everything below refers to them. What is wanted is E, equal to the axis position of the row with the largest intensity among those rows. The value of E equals 6833.60 AA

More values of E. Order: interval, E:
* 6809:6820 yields 6819.45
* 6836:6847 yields 6846.20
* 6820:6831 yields 6821.02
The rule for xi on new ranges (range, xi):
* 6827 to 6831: 1.88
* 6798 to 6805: 1.95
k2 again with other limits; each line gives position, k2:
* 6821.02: 53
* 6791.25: 51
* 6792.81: 44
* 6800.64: 44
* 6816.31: 44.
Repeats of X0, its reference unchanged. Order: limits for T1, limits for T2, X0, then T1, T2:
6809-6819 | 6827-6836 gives 1.30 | 0.863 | 0.869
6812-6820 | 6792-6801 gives 1.37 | 0.869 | 0.956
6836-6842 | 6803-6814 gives 1.36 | 0.956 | 0.863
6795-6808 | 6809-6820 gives 1.33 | 0.911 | 0.863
